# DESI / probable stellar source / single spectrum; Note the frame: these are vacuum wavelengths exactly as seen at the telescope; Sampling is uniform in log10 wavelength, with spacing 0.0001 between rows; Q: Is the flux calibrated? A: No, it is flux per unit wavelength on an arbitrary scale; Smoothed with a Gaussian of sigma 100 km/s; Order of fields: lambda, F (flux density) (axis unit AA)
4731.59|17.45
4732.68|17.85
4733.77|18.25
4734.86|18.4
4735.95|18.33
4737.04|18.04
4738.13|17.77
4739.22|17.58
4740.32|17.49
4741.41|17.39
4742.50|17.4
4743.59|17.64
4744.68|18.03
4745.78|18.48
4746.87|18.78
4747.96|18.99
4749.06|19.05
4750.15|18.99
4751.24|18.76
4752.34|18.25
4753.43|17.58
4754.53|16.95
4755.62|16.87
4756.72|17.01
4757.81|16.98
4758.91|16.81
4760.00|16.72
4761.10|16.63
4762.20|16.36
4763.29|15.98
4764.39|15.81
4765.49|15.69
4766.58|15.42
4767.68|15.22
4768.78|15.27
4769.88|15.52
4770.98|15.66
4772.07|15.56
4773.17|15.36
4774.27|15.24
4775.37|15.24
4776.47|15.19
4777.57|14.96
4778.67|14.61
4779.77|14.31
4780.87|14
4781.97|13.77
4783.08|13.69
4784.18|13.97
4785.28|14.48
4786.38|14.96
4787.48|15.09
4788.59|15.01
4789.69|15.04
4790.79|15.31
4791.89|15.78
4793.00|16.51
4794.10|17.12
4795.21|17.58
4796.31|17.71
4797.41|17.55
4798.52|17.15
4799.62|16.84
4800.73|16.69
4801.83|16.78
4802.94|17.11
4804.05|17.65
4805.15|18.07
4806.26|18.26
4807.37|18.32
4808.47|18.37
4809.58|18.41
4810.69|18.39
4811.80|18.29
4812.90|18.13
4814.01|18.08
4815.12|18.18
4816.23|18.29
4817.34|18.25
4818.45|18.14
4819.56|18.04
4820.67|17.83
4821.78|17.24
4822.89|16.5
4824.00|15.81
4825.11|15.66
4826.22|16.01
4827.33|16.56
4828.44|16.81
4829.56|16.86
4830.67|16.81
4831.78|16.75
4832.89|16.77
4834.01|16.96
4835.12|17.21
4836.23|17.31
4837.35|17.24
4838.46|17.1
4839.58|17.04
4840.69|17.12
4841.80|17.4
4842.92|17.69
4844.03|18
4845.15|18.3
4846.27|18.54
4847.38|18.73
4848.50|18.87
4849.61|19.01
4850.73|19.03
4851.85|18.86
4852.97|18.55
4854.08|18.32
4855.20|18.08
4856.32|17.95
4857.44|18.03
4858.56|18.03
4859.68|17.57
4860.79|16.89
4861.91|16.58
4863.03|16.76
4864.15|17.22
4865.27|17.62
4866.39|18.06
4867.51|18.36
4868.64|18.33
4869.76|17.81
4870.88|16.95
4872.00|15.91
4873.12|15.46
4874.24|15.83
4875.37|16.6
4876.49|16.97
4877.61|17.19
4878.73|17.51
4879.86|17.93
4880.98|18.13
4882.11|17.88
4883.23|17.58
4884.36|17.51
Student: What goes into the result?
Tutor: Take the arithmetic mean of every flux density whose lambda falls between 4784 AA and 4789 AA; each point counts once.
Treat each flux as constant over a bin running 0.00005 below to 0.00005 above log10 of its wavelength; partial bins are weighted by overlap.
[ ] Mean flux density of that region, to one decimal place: 14.7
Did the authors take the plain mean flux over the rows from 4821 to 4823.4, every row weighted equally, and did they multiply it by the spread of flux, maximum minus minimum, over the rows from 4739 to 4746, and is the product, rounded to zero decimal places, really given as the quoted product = 18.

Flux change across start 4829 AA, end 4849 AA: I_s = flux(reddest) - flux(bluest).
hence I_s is 2.0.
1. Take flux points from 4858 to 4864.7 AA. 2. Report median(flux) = 17.1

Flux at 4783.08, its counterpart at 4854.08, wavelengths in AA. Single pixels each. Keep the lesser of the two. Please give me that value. 13.7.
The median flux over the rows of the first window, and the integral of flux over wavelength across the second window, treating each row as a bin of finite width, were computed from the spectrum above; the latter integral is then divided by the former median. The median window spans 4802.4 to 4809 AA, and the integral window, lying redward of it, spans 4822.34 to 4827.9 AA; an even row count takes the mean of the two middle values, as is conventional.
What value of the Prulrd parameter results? 5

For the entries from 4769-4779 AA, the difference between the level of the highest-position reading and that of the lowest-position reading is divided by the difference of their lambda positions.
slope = -0.10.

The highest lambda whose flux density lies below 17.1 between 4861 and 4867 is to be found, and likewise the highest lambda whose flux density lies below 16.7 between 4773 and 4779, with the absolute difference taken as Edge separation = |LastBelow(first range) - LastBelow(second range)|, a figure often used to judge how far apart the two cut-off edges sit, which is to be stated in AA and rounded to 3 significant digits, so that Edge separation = 84.4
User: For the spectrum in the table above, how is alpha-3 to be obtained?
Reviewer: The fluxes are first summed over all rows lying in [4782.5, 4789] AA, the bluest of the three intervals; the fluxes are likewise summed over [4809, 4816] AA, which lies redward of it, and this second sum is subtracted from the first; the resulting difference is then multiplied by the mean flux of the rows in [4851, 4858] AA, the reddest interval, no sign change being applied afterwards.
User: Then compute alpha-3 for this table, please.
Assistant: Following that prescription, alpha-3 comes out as -408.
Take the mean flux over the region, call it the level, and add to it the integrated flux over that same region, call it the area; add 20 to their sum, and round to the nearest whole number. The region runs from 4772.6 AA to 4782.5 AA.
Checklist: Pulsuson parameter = 181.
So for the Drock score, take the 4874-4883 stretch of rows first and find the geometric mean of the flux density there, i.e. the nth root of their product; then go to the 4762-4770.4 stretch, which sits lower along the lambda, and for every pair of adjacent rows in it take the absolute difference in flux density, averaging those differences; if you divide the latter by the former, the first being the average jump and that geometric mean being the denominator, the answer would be 0.0119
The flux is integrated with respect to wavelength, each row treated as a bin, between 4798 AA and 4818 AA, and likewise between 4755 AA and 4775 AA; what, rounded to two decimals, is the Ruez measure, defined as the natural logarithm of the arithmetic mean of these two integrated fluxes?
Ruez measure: 5.82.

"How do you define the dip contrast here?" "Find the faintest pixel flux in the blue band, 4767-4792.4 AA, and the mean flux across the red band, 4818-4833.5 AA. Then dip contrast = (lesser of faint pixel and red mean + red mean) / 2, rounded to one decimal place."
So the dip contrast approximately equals 15.3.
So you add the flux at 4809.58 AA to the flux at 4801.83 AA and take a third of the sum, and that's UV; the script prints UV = 11.7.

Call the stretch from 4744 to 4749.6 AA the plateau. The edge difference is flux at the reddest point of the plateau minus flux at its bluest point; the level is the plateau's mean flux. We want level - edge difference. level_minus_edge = 17.6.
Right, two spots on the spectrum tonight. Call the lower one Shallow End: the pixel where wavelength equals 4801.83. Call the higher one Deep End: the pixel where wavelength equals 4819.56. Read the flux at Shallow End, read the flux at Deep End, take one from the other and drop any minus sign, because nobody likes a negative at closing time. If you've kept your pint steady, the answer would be 1.3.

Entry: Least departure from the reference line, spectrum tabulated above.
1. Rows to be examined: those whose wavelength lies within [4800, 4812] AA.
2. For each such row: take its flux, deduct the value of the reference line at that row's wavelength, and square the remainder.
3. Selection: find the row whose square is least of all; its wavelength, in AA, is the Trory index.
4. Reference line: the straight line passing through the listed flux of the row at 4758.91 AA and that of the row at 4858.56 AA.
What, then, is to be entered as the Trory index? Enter 4802.94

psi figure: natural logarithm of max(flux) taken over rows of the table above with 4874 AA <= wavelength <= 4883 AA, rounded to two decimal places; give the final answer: 2.90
